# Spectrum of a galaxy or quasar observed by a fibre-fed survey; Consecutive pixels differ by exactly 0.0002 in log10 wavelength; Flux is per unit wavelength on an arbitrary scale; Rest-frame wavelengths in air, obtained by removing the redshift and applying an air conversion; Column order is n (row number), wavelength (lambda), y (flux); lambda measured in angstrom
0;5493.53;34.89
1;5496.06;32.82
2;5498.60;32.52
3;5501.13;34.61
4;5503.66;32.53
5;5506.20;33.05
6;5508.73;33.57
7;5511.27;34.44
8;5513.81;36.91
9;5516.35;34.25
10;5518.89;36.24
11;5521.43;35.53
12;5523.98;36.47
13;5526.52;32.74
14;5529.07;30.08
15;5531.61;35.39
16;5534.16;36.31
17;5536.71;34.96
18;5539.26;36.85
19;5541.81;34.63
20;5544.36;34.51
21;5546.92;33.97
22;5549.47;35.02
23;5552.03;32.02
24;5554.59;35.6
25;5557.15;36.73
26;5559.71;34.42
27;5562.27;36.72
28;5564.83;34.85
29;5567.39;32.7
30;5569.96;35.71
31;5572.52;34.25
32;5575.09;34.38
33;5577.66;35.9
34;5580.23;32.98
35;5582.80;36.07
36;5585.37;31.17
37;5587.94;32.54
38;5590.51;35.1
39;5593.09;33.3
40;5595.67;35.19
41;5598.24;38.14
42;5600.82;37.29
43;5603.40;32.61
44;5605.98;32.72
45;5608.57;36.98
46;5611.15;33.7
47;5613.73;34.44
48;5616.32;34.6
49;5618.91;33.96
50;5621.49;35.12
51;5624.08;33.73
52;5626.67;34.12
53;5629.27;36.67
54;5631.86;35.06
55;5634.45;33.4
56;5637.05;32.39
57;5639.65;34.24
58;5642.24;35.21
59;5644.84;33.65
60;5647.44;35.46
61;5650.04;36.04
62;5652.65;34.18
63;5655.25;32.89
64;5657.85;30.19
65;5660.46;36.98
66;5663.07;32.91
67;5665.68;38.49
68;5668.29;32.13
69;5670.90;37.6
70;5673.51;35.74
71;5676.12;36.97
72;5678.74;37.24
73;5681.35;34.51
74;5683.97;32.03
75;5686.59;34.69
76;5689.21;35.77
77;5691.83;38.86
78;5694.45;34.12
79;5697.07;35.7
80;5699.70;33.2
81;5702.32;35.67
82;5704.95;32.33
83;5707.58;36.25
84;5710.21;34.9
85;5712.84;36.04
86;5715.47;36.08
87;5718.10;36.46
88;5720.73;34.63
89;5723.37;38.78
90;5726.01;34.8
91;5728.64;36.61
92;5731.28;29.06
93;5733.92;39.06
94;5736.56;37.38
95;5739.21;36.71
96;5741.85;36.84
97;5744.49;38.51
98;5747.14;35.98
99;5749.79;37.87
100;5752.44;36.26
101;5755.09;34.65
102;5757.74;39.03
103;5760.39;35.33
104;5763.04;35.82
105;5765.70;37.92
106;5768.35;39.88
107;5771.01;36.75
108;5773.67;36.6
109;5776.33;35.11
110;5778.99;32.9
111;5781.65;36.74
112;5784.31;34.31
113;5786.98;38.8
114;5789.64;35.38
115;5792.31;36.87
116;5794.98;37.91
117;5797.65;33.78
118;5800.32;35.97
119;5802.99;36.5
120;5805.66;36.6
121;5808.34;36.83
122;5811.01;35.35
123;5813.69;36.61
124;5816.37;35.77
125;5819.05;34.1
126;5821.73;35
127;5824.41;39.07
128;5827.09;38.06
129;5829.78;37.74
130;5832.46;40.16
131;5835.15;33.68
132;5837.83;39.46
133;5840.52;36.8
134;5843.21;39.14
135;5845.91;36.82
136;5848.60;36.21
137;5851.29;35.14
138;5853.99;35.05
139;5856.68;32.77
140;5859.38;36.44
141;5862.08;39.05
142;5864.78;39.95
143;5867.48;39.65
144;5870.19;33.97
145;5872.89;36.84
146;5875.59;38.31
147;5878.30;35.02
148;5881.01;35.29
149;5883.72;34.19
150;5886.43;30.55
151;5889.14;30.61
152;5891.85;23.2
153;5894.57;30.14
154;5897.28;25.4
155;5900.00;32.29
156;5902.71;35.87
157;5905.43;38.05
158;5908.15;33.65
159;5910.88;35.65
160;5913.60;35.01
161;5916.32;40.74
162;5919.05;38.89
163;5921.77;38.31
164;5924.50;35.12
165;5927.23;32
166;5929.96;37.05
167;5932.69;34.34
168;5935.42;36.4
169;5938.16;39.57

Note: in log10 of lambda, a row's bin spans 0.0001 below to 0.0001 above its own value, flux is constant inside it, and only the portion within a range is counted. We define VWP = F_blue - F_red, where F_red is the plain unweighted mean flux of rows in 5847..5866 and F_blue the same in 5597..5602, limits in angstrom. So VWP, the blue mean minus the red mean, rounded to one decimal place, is 1.3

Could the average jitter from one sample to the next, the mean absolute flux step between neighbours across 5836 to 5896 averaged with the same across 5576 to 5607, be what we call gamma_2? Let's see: 2.5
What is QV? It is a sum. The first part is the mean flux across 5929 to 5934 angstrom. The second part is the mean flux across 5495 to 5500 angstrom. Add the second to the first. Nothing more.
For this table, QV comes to 68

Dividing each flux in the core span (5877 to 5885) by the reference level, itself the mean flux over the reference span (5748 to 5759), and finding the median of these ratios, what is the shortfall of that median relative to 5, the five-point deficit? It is 4.05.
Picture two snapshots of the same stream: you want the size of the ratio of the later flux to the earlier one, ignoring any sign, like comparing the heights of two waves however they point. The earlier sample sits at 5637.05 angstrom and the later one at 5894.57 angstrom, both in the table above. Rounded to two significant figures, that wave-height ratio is 0.93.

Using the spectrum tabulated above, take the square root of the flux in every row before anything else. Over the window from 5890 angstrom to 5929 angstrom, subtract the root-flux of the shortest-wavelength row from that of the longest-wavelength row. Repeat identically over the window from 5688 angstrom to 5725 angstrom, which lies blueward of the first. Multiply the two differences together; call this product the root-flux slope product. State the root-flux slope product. 0.21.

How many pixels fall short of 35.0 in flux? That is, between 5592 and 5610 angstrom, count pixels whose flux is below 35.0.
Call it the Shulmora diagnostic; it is 3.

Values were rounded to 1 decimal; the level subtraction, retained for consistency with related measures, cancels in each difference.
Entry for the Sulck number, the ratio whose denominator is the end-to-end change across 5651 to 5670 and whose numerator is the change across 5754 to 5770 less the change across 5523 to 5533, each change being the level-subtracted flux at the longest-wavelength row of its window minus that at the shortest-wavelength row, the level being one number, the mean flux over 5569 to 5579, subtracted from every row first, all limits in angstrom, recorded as -3.1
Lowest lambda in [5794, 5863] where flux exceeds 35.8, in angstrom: 5794.98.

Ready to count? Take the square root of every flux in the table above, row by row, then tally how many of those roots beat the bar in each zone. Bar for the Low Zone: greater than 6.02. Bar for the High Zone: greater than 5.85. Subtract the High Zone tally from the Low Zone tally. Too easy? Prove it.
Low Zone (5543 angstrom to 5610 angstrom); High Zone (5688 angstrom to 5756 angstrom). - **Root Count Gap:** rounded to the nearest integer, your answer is -17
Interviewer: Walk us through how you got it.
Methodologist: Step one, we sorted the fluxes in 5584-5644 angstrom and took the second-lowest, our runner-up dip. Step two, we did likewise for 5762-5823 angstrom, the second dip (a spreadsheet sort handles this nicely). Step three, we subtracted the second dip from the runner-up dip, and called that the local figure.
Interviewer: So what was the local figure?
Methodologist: -1.4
